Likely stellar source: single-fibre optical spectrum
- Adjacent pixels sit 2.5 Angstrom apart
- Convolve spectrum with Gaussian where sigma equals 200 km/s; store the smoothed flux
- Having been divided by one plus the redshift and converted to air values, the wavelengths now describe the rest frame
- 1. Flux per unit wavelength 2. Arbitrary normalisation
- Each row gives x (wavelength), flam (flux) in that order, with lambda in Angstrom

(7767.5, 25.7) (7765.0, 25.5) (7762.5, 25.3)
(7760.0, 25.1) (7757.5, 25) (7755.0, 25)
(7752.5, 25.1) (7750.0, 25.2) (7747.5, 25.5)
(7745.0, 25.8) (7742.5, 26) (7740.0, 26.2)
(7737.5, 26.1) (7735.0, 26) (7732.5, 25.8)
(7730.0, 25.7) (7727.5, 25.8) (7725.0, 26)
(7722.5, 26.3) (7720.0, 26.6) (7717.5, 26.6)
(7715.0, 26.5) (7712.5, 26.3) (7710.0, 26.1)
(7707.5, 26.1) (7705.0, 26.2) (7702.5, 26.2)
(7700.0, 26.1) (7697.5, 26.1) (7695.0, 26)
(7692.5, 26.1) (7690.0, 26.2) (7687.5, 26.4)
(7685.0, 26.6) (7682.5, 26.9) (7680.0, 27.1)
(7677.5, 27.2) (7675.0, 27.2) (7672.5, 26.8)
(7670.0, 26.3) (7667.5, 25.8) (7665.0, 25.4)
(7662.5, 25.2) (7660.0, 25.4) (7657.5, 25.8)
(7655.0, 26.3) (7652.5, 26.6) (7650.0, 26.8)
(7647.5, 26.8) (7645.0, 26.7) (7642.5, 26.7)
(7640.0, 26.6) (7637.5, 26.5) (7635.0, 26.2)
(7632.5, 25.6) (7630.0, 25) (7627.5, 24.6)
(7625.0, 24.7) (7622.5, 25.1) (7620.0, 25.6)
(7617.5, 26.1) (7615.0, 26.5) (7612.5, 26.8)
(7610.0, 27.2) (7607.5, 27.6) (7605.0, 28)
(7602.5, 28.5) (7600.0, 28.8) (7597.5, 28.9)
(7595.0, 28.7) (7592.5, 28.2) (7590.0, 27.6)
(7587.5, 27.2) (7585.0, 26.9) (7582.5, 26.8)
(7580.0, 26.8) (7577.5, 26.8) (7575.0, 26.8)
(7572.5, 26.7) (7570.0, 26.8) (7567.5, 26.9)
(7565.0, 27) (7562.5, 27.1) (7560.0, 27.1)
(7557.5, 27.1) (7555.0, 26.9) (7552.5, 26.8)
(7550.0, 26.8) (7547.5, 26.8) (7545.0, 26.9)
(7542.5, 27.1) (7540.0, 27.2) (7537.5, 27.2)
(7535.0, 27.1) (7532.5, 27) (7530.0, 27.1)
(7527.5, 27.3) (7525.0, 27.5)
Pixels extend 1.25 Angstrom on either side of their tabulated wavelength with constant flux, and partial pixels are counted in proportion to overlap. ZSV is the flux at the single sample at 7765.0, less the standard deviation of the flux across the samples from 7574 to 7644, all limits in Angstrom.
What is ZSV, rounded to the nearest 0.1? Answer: 24.3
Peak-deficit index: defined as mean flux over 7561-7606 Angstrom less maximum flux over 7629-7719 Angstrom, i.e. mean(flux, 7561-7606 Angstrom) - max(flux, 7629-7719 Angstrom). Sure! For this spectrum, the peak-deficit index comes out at 0.3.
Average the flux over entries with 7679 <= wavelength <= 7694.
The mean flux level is 26.5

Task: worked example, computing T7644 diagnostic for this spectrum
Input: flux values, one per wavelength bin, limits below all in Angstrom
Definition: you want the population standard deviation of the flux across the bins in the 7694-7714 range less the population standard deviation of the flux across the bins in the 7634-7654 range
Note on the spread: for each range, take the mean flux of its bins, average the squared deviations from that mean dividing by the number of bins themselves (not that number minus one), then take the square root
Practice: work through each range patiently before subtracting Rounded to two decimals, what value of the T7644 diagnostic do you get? -0.10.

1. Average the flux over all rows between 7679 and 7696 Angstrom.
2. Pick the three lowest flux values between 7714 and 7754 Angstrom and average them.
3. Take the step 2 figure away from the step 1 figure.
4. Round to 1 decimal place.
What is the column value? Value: 1.2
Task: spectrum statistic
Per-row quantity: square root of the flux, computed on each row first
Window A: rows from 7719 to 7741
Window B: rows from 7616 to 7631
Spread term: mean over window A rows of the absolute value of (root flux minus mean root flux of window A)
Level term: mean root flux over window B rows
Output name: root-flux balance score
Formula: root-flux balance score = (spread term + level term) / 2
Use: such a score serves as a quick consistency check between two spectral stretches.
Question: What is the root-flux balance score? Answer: 2.52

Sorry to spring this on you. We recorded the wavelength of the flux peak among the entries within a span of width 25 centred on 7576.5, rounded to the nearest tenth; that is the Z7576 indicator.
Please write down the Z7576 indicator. 7587.5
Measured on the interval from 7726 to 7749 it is 7740.0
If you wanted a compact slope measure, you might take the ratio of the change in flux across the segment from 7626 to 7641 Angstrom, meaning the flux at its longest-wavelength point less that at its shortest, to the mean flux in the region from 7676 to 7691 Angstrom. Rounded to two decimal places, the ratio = 0.07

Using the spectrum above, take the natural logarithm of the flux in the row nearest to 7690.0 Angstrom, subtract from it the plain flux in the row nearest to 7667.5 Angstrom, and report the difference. -22.5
